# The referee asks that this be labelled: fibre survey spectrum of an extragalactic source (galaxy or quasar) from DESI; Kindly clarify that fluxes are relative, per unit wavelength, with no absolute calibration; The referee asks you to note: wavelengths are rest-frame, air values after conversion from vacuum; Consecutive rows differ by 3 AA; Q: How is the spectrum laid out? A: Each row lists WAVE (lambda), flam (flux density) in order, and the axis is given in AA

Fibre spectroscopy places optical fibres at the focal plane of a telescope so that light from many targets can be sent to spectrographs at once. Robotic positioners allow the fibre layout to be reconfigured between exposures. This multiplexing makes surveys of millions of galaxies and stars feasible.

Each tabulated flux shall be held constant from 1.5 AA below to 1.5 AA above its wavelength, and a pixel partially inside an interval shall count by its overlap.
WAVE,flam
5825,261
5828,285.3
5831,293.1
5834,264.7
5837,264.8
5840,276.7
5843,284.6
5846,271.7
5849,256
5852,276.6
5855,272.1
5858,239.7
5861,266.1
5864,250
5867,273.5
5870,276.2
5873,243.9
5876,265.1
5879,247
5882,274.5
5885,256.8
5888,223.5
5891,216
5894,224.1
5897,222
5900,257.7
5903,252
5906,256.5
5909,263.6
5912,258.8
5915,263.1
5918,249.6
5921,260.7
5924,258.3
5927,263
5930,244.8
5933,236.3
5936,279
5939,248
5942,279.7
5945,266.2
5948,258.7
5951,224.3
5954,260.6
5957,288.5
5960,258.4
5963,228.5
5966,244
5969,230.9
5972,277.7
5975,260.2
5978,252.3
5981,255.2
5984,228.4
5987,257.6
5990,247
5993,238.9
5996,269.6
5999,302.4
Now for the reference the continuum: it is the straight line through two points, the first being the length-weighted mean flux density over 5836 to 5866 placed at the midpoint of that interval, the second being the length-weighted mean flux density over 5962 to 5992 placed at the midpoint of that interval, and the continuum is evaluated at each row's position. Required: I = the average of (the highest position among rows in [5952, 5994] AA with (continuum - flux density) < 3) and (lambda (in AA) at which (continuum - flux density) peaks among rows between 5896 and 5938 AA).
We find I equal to 5943.5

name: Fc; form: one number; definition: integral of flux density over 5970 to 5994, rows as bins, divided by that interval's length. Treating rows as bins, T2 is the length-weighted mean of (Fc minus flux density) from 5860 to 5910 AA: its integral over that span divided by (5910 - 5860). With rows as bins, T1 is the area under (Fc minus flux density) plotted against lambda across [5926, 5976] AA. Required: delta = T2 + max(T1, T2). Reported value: 2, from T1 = -185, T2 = 1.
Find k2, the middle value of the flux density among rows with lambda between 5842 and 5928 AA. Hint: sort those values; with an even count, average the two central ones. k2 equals 258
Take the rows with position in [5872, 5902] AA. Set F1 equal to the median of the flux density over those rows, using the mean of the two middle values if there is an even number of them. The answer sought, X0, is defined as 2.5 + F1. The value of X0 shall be 248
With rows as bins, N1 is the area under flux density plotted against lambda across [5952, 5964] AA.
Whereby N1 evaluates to 3106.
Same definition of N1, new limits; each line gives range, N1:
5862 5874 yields 3142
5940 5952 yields 3099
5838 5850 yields 3271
